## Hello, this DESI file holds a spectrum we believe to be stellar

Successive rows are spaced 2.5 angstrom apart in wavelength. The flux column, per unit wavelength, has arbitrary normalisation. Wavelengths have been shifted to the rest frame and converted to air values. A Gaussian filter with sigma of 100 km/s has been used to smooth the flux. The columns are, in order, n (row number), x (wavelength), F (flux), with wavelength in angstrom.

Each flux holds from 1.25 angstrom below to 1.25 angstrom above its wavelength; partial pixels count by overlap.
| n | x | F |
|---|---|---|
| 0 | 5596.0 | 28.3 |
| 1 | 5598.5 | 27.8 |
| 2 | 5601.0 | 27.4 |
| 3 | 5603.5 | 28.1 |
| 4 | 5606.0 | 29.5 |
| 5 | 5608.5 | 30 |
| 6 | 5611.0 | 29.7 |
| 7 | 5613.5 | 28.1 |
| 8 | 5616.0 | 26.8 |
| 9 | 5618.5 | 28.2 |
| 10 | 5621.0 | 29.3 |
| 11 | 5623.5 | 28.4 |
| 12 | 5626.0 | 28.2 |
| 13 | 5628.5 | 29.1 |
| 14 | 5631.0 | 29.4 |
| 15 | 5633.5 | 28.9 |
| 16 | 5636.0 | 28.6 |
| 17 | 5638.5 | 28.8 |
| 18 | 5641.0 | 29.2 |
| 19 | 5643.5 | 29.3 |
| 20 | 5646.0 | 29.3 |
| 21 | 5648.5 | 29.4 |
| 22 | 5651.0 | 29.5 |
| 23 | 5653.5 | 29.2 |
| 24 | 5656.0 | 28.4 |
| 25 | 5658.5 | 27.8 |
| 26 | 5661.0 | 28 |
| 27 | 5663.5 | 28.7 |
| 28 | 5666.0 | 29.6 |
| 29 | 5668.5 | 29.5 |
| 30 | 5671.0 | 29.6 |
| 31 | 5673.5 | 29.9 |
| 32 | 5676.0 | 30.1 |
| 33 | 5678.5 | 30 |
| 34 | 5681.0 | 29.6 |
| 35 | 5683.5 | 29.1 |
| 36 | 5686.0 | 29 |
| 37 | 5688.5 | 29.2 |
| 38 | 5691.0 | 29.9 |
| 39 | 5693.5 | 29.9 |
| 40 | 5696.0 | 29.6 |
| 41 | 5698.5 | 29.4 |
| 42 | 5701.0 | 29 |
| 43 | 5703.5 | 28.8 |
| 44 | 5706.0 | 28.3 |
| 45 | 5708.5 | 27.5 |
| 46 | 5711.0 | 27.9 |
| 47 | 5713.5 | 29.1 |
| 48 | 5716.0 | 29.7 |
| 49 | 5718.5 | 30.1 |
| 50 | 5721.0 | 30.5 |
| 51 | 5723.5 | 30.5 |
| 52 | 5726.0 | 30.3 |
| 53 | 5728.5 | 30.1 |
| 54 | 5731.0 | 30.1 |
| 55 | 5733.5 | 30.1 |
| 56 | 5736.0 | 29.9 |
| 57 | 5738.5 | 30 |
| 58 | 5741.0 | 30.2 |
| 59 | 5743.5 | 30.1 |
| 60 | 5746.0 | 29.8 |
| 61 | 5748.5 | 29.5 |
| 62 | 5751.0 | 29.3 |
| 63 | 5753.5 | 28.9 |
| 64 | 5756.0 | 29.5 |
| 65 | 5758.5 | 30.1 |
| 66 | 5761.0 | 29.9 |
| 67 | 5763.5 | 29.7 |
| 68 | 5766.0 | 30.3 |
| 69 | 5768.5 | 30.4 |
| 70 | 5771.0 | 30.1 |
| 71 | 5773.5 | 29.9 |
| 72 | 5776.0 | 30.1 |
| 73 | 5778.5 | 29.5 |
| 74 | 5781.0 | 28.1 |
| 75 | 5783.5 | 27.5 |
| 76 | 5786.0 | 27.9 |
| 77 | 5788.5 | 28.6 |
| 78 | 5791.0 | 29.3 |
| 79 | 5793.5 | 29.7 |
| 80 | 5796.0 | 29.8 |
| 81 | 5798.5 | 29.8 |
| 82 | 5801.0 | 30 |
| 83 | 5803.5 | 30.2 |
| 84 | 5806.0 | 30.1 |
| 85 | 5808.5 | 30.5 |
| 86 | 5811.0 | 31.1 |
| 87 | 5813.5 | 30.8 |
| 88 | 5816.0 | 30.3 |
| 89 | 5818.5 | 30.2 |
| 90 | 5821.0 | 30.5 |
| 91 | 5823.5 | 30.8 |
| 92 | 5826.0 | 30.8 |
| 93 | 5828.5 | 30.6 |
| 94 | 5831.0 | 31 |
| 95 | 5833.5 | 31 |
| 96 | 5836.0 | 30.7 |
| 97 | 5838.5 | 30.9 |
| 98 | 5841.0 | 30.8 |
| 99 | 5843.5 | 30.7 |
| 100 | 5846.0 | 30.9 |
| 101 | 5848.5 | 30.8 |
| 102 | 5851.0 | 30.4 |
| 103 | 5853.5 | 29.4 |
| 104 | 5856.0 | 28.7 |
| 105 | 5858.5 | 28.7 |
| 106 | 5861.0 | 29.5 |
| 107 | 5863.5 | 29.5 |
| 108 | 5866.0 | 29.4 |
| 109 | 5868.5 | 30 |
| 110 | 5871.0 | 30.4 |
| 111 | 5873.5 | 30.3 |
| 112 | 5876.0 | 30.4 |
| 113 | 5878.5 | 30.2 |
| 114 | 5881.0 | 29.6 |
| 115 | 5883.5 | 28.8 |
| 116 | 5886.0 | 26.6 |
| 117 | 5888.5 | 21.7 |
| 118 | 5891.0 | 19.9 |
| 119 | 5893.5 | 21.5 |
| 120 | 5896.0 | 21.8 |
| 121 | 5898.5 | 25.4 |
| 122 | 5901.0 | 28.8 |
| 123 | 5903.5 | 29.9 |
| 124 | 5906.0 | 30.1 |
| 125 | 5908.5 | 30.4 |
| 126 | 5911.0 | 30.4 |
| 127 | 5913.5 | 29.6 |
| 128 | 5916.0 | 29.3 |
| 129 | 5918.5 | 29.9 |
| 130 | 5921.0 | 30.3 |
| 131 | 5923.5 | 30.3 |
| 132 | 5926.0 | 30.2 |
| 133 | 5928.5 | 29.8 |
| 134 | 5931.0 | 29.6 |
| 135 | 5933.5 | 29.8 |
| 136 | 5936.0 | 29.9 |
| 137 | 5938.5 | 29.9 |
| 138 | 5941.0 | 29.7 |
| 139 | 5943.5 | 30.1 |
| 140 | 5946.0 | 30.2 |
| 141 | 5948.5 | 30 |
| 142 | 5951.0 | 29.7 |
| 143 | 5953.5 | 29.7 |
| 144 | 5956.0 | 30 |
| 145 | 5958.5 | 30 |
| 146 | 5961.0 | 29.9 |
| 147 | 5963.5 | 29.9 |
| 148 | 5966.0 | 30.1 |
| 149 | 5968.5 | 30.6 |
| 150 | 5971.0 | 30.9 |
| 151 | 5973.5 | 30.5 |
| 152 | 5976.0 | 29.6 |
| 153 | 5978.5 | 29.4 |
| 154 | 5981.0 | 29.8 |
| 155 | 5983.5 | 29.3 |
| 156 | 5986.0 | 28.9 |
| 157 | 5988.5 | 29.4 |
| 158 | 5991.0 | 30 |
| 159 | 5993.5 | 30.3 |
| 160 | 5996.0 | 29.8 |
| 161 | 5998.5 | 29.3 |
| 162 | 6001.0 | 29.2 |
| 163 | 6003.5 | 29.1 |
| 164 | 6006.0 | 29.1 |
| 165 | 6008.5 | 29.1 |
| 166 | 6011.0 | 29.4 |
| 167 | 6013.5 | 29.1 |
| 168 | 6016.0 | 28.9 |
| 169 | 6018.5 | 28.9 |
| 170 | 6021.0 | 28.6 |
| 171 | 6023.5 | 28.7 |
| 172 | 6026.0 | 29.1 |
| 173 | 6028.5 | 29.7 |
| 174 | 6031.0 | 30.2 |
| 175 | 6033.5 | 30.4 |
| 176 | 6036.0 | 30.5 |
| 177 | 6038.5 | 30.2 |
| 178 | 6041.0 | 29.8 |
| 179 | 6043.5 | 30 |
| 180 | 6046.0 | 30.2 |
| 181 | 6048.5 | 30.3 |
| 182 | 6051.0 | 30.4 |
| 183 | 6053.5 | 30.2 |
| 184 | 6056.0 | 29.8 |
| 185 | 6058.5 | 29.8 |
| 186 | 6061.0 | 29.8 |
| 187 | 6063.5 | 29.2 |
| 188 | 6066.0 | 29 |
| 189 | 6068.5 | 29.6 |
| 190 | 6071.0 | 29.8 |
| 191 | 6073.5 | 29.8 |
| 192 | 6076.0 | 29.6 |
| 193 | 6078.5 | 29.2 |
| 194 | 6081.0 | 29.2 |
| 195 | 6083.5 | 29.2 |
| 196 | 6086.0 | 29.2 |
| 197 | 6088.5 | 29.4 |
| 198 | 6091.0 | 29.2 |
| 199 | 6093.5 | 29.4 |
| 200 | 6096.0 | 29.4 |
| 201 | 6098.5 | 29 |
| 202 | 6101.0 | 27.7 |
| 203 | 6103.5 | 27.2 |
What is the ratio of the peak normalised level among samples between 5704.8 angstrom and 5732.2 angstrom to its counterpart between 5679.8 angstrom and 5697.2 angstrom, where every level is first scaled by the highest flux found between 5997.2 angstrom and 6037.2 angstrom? 1.020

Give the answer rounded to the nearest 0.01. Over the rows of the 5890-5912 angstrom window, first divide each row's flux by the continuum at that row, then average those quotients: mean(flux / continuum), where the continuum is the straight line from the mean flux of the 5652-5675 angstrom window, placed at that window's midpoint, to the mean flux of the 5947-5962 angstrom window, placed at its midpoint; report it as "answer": 0.89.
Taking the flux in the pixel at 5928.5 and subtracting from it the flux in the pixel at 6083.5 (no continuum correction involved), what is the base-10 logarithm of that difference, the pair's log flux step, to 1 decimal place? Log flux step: -0.2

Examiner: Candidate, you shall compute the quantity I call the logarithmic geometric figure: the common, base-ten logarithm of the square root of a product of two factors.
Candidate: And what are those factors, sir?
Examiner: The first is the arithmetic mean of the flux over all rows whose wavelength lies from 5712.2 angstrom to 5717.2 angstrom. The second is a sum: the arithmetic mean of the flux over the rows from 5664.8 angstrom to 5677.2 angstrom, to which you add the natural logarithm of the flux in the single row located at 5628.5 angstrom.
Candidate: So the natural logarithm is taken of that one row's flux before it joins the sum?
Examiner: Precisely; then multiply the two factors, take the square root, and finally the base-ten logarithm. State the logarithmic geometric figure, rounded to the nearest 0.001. 1.494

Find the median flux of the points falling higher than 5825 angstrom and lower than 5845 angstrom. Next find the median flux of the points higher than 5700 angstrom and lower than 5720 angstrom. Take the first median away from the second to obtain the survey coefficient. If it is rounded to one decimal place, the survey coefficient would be -1.9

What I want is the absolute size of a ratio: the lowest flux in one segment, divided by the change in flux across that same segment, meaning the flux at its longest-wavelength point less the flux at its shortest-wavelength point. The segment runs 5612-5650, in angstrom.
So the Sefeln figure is 21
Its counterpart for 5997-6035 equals 26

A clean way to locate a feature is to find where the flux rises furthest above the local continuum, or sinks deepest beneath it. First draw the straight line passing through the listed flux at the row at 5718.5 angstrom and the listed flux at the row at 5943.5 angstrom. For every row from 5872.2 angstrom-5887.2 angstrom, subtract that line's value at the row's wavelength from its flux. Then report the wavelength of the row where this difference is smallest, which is 5886.0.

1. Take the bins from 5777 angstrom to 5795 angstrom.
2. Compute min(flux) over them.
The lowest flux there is 27.5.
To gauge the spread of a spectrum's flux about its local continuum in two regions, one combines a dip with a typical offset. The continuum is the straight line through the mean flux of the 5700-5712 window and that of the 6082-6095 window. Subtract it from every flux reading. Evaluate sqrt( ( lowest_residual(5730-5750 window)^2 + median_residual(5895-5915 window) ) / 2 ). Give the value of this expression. 1.03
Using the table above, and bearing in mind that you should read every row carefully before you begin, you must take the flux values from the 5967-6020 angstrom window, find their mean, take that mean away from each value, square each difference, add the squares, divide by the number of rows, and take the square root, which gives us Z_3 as 0.58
